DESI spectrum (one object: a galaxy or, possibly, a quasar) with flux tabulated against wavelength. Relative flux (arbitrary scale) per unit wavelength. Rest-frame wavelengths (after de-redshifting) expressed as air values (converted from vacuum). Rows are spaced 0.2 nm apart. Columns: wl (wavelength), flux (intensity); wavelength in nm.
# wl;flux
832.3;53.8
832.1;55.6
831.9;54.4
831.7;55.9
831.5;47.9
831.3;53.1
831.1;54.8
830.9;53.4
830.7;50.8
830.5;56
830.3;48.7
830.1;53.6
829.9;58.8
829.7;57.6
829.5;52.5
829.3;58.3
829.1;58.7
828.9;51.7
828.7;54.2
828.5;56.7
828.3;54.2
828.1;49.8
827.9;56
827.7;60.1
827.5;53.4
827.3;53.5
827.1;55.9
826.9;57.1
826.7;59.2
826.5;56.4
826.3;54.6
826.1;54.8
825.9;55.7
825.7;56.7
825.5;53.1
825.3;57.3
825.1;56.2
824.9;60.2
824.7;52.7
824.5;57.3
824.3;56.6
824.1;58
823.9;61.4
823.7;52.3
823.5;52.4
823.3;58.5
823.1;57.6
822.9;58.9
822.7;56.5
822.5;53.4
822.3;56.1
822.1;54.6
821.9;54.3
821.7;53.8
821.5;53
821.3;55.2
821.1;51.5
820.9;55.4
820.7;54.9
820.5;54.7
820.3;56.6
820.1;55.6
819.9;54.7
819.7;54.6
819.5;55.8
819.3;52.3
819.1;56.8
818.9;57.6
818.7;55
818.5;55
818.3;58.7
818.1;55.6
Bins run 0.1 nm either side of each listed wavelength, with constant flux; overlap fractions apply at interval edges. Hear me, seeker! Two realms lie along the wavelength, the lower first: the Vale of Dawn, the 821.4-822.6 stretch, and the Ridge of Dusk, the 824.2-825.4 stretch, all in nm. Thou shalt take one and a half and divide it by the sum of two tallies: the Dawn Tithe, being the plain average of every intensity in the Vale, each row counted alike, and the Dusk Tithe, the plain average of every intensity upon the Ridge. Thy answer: 0.0135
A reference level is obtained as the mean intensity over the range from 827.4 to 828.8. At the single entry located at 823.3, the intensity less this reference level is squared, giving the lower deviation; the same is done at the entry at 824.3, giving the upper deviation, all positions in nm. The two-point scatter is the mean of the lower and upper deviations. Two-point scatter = 7.8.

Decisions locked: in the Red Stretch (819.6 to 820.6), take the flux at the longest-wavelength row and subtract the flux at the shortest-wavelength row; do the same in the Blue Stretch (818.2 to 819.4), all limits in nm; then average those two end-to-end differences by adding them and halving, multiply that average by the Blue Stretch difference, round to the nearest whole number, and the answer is 20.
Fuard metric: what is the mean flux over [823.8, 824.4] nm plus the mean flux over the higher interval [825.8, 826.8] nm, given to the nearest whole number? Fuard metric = 115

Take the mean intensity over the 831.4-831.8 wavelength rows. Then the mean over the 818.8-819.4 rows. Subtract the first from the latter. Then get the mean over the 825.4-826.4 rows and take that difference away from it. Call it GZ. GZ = 51.3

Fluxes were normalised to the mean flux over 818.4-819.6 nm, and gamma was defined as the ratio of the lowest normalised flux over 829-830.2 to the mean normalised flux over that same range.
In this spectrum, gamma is 0.928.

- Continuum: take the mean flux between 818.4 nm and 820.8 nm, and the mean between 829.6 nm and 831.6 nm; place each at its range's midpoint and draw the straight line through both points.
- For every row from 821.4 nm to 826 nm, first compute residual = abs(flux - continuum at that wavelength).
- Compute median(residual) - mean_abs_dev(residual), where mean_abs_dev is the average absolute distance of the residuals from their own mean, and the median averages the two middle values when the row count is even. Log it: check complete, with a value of 0.95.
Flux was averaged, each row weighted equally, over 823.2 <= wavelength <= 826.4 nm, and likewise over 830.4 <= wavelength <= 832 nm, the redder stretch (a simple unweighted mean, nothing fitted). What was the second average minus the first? -2.8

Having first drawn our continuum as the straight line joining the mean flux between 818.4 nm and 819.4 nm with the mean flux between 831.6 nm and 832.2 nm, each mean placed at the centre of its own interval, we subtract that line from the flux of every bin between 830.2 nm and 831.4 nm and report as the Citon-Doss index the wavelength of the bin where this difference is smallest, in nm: 830.3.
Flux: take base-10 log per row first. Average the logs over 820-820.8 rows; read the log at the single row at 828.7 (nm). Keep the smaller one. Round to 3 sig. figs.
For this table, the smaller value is 1.73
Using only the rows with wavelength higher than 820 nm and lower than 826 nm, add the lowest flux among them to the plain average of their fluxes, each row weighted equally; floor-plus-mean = 107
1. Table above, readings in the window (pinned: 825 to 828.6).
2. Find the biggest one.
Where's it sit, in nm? 827.7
